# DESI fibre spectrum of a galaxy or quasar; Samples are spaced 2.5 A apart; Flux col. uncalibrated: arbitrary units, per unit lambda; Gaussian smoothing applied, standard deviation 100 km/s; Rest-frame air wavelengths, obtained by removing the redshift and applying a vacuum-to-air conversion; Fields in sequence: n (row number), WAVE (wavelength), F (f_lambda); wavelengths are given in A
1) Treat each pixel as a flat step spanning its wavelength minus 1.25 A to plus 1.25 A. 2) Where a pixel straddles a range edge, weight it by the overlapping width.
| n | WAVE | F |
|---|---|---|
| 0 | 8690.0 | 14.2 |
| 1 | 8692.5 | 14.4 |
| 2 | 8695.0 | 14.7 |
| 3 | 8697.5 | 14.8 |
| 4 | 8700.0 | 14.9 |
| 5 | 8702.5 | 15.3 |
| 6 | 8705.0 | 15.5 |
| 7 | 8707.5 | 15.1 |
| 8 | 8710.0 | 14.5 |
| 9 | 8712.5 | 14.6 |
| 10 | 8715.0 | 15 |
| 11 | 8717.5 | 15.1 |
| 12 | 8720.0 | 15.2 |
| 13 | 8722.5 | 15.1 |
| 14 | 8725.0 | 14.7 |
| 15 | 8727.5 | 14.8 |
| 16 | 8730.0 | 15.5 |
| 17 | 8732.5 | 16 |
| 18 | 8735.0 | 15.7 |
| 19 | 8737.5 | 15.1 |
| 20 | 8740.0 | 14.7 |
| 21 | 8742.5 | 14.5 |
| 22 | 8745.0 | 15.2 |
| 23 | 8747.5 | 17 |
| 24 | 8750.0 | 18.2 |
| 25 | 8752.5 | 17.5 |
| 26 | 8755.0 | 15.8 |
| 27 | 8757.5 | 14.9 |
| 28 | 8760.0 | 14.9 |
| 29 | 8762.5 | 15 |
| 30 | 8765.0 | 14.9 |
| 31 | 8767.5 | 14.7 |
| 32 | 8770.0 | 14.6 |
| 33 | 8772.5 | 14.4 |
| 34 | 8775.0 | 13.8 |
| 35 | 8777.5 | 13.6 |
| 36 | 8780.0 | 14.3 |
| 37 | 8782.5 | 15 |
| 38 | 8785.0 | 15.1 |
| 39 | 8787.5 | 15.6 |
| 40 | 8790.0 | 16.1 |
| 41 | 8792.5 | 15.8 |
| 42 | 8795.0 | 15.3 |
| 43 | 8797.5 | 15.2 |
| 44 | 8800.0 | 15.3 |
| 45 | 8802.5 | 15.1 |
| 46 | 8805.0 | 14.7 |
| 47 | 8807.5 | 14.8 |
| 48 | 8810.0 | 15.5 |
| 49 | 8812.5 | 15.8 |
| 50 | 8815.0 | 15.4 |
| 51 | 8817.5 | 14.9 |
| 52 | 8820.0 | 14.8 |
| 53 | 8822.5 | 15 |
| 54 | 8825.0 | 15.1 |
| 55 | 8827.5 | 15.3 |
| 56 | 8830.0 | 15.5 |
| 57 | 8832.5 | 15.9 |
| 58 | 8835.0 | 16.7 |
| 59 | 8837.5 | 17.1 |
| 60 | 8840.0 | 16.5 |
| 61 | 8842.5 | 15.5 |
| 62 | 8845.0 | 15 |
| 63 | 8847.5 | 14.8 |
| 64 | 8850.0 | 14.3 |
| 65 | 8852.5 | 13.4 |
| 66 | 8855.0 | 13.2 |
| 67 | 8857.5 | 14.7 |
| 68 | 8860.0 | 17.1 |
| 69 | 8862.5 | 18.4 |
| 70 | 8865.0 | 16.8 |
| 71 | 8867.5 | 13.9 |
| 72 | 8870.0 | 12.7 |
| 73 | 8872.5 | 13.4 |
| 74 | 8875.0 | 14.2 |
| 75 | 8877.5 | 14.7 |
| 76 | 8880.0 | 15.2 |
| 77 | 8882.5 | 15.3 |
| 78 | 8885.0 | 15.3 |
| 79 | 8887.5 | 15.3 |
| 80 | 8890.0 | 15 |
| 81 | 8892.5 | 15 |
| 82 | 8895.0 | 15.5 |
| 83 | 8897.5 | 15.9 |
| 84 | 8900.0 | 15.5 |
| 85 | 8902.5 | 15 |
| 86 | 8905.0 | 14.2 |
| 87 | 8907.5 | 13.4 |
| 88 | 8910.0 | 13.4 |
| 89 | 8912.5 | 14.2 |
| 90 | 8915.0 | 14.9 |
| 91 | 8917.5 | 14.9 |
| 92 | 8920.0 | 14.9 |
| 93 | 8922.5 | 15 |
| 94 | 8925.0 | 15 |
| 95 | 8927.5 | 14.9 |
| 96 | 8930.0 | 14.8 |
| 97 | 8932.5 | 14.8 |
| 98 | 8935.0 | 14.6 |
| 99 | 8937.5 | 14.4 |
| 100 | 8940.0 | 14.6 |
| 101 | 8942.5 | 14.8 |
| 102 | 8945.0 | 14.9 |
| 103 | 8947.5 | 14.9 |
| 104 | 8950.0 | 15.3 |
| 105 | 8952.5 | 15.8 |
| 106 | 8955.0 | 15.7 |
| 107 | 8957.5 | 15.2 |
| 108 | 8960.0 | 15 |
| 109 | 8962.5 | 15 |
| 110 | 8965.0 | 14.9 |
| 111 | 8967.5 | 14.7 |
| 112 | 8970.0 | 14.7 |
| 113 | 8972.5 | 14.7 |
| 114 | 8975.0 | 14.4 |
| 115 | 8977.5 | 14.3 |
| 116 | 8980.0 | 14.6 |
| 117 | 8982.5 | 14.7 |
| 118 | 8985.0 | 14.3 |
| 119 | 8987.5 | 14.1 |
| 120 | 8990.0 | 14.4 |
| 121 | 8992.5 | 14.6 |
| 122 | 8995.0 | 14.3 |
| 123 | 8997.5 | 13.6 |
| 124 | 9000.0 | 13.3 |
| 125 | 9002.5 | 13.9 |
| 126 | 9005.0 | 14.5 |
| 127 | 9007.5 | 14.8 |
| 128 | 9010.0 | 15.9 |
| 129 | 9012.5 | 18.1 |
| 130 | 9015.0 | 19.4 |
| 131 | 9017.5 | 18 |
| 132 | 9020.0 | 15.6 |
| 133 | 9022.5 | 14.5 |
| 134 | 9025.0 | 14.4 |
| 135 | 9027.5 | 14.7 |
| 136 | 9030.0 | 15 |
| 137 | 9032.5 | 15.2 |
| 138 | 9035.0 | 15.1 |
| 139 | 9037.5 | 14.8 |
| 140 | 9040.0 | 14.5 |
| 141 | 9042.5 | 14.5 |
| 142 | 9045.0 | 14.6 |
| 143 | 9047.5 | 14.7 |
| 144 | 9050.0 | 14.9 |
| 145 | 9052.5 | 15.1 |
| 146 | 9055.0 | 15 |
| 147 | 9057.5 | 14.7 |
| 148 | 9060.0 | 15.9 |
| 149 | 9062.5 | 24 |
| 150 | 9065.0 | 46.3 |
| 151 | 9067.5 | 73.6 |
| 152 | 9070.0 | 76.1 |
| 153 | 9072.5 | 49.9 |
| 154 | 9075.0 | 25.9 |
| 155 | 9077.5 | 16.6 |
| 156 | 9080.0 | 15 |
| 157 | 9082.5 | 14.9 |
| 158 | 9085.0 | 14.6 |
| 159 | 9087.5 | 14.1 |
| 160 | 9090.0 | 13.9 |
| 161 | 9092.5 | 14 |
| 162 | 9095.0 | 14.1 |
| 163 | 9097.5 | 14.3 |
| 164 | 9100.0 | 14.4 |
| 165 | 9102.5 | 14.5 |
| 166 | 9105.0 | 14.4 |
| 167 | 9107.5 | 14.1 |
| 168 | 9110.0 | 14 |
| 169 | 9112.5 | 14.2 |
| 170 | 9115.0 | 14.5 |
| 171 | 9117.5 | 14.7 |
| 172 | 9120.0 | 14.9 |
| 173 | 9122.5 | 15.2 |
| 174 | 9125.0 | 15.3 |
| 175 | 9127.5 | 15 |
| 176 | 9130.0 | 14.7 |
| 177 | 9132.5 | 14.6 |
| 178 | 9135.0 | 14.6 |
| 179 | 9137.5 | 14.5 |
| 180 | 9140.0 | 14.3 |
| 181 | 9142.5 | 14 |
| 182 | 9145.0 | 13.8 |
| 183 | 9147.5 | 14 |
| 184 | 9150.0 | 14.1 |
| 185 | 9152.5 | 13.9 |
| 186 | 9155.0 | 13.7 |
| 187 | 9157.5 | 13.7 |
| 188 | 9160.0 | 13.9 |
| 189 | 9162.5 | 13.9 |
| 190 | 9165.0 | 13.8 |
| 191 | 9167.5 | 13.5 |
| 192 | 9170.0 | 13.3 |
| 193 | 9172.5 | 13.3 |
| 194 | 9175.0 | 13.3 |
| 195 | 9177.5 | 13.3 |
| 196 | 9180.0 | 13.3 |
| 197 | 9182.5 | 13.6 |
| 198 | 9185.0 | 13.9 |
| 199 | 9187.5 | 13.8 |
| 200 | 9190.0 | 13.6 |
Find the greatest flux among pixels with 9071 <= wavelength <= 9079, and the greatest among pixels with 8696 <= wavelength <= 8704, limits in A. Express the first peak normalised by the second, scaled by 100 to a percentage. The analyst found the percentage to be 326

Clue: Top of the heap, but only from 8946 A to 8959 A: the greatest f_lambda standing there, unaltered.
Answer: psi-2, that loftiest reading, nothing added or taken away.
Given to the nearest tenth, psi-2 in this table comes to 15.8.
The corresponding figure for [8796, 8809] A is 15.3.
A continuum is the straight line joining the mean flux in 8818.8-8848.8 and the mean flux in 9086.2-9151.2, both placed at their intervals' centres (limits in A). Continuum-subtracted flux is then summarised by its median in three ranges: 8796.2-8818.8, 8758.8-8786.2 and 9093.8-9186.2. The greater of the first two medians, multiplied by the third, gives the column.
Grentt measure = 0.15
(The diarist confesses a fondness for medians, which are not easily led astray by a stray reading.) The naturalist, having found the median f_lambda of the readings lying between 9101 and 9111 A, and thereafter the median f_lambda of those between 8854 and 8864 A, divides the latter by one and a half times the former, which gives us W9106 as 0.744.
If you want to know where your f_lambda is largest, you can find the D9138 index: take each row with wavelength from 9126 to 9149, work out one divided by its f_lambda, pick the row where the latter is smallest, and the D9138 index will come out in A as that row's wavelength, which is 9127.5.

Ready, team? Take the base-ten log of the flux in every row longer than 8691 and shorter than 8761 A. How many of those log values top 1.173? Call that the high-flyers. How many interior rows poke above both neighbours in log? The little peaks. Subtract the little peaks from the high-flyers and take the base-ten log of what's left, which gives 1.18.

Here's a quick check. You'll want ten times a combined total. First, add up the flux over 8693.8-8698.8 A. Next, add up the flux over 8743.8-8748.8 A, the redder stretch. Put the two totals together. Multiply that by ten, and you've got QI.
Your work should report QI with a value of 617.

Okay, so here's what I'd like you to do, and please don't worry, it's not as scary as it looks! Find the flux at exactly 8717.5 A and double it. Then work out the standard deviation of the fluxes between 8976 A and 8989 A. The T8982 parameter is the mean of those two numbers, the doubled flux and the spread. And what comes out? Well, 15.2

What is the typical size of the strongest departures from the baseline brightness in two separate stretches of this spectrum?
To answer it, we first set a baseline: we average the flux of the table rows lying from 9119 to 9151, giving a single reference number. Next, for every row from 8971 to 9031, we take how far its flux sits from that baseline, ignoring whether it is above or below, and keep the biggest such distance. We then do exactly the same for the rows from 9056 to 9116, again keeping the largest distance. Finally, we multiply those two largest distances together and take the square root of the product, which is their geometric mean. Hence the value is 17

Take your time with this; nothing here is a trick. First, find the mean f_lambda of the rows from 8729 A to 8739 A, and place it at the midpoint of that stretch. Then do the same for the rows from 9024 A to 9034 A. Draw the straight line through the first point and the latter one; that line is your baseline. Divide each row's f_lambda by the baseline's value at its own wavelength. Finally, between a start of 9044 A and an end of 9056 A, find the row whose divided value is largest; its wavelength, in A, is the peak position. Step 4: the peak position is 9052.5 A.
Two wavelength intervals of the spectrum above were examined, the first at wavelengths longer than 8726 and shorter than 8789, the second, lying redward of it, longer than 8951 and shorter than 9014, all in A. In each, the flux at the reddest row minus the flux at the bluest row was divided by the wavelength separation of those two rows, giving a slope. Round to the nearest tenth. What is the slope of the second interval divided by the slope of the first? 2.9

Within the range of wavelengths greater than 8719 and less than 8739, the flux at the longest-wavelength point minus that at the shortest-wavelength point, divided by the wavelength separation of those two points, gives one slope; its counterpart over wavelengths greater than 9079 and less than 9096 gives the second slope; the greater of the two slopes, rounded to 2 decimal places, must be -0.01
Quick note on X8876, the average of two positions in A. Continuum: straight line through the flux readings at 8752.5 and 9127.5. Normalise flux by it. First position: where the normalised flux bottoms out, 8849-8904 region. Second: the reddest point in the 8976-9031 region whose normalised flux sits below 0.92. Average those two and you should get 8947.5 A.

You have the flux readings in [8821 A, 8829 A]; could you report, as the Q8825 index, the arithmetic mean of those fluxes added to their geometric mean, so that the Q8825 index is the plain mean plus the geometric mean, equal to 30.3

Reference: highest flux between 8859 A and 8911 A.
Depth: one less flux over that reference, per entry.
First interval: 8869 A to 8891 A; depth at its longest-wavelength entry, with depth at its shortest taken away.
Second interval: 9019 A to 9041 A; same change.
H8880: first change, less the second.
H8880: -0.18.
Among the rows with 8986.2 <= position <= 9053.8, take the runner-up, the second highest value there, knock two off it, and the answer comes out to 16.1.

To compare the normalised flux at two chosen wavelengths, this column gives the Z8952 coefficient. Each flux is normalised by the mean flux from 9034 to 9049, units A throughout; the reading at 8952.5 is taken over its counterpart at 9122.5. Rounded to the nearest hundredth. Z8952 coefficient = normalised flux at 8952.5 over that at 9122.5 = 1.04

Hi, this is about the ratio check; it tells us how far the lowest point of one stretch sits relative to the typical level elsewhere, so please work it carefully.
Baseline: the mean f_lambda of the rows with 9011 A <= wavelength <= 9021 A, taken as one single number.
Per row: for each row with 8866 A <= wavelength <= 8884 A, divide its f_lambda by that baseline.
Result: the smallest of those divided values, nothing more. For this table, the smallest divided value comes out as 0.714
